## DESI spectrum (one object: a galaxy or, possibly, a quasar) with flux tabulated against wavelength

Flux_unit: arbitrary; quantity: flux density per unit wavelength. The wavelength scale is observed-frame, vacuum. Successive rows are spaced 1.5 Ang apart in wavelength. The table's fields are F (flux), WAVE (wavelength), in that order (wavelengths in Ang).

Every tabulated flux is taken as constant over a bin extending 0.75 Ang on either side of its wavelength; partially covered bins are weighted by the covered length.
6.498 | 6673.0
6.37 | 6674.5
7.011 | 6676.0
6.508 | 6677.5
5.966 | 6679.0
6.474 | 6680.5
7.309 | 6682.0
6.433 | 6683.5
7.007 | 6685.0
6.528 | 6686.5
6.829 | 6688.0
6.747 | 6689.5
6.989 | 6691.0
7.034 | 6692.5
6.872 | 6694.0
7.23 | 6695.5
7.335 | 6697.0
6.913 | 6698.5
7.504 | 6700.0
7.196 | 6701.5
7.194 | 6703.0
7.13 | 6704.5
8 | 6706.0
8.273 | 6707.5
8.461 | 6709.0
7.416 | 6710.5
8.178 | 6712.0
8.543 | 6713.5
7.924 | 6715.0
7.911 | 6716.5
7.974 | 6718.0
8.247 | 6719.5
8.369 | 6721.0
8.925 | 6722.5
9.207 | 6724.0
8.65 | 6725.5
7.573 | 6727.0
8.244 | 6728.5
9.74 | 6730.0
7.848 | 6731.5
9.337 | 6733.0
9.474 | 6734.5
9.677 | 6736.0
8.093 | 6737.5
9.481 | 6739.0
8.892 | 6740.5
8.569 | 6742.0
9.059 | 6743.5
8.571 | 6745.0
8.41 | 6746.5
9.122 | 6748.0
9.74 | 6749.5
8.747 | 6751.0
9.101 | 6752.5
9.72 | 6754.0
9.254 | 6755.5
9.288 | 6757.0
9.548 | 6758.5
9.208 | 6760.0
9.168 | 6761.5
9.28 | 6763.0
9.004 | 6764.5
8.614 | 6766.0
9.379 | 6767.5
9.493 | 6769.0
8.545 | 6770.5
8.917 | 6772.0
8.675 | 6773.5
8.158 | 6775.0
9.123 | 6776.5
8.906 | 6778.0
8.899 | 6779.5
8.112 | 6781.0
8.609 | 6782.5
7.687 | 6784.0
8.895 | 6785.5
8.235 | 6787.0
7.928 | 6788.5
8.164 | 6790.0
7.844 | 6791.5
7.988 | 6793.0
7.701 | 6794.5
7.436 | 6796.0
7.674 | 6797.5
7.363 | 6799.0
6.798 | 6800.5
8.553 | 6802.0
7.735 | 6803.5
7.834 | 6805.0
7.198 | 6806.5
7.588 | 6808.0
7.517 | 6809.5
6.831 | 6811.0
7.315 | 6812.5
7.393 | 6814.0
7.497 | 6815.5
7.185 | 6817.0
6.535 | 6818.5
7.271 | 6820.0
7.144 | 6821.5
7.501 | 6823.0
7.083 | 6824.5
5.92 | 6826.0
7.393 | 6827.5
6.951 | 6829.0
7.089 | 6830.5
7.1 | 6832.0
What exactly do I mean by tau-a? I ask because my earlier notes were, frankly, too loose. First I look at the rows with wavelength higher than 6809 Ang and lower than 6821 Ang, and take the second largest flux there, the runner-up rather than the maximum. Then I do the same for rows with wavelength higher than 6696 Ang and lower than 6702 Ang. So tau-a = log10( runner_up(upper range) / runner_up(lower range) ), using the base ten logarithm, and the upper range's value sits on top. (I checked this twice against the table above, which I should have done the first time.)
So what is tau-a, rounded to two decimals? 0.01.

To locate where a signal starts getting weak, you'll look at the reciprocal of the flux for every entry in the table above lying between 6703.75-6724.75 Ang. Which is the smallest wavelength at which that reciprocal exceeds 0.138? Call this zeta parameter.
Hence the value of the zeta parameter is 6704.5 Ang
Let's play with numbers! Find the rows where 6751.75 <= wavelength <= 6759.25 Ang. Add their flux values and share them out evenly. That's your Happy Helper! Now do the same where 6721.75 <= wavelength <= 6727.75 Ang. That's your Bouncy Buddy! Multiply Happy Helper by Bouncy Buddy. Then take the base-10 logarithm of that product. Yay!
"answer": 1.91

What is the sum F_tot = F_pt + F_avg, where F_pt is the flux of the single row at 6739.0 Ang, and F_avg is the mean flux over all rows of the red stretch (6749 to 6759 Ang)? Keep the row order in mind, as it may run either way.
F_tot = 18.8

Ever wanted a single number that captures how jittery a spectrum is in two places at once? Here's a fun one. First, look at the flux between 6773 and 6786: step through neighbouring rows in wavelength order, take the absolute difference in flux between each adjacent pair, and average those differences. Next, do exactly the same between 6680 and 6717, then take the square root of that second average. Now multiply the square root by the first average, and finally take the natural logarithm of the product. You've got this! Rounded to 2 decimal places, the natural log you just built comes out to -0.91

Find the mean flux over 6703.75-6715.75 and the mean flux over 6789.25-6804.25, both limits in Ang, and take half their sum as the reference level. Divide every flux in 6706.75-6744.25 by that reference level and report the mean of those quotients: 1.09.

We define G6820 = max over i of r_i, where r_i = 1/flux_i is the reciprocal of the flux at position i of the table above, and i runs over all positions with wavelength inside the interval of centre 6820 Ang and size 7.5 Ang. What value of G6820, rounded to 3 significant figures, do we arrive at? 0.153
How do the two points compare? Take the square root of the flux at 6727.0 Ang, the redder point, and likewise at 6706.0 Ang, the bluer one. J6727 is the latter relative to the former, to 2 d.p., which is 1.03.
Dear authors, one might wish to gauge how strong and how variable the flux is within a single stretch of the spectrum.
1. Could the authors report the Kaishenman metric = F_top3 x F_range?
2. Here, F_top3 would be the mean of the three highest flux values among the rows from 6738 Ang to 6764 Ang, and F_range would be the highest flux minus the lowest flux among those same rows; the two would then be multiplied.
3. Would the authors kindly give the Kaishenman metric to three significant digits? 12.9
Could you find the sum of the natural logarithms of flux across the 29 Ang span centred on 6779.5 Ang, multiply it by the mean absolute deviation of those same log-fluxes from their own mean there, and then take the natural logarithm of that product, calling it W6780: 0.74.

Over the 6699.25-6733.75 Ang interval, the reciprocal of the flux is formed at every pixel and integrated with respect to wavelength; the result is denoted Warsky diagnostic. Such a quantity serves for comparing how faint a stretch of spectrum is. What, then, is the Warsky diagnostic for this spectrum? 4.3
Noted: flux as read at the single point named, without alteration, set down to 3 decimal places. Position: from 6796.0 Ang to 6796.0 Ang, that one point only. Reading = 7.436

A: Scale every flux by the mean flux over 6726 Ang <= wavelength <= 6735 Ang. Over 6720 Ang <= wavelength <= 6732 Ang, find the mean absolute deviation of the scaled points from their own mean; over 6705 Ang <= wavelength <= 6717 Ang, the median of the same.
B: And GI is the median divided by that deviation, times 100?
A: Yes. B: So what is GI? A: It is 1442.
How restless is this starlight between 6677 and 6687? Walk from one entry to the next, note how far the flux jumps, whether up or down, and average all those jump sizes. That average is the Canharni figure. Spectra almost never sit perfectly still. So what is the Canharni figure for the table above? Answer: 0.64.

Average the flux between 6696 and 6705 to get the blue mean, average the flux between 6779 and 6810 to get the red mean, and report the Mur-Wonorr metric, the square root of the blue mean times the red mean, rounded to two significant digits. 7.5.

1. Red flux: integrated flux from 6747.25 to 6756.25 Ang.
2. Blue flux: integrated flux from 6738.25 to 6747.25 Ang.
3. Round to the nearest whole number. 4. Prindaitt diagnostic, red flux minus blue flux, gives 4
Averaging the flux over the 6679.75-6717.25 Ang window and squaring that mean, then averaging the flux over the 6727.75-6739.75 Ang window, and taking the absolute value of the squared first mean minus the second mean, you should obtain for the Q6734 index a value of 45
